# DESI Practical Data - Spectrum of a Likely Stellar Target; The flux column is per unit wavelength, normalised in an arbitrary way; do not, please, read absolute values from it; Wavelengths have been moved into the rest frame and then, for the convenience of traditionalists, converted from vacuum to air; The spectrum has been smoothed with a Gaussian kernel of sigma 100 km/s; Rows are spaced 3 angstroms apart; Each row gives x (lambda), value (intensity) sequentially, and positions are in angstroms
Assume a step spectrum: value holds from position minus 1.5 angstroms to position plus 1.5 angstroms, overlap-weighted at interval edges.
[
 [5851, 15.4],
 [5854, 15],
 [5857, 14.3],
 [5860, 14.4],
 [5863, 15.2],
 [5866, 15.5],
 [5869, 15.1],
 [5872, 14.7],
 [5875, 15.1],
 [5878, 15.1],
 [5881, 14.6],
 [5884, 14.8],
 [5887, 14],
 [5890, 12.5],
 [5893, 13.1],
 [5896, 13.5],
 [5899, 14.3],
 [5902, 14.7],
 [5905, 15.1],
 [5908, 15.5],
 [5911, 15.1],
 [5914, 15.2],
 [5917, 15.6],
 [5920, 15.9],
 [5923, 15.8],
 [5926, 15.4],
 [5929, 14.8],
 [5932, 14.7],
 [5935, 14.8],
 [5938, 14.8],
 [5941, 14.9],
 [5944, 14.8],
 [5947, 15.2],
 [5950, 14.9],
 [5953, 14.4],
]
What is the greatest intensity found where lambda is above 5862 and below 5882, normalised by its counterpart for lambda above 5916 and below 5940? 0.97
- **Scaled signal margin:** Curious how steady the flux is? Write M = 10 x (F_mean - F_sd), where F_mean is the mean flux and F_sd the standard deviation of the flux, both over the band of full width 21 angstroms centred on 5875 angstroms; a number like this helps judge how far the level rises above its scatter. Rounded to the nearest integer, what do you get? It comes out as 147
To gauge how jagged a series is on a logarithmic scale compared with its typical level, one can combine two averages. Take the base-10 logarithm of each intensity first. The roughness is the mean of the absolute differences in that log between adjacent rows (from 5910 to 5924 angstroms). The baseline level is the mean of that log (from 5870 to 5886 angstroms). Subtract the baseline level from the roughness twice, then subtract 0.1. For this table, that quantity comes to -2.44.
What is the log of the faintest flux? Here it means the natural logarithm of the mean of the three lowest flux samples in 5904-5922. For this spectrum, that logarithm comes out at 2.72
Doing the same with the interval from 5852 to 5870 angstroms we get 2.68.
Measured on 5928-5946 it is 2.69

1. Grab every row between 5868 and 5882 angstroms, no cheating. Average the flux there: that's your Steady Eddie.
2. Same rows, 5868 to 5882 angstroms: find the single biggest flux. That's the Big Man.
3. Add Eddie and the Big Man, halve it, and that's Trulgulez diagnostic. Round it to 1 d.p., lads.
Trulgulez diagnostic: 15.0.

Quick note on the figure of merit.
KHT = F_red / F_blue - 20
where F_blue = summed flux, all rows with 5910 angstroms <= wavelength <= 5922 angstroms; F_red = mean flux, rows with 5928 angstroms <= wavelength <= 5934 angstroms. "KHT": -19.76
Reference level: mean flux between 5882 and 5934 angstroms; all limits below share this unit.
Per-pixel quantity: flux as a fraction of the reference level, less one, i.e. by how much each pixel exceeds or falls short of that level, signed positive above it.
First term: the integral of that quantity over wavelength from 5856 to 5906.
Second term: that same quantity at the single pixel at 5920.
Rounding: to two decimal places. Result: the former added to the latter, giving -0.73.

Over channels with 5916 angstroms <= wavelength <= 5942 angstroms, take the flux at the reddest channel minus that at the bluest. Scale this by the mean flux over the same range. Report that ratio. -0.05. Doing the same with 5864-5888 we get -0.10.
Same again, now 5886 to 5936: 0.05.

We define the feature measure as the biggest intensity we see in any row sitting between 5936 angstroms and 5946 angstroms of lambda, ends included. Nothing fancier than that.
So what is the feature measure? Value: 14.9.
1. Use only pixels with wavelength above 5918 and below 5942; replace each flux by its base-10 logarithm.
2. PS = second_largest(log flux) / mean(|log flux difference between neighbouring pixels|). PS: 210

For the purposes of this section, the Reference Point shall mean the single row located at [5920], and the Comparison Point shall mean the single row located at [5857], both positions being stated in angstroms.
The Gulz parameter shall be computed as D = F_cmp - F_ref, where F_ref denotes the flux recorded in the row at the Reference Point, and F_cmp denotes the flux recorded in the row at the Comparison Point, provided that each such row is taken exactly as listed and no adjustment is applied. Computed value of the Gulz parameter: -1.6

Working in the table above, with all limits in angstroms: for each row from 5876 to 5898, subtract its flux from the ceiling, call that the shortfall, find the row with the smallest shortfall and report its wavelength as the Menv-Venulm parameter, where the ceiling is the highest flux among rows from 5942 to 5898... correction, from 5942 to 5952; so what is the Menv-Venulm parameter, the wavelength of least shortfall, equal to 5878 angstroms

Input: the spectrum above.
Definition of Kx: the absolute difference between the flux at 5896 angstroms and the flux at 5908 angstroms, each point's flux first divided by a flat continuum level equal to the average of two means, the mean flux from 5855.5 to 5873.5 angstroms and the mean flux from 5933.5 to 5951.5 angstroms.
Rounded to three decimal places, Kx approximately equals 0.134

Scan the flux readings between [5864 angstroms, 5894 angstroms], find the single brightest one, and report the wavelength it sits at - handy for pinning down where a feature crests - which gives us 5866 angstroms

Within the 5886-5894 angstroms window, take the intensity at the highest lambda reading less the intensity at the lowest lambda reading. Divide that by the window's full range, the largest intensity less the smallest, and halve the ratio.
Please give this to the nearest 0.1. -0.3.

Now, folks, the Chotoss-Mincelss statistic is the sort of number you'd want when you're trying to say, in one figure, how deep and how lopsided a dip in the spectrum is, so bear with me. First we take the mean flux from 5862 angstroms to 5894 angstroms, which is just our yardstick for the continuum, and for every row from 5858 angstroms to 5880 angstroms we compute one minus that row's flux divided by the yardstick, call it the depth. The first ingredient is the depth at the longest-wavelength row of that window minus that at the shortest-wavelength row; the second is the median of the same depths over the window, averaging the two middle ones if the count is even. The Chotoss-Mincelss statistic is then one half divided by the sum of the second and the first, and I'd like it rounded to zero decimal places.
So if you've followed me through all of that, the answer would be -6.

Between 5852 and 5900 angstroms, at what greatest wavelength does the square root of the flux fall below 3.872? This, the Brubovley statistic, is 5899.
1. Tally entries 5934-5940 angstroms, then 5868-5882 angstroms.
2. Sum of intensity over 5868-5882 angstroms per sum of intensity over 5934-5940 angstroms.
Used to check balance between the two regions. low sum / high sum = 2.52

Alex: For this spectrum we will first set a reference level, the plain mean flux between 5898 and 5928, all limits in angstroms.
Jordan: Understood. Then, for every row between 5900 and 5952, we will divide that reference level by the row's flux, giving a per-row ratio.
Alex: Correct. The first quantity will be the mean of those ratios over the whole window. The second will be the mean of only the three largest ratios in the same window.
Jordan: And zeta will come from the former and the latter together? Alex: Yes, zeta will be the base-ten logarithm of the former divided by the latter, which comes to -0.011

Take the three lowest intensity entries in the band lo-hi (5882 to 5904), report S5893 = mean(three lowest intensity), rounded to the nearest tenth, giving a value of 13.0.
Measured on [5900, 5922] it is 15.0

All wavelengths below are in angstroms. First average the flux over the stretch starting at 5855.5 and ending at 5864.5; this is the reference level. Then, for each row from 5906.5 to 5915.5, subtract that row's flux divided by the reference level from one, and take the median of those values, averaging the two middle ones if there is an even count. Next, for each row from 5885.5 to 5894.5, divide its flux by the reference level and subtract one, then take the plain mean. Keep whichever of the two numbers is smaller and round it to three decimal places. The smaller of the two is -0.098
